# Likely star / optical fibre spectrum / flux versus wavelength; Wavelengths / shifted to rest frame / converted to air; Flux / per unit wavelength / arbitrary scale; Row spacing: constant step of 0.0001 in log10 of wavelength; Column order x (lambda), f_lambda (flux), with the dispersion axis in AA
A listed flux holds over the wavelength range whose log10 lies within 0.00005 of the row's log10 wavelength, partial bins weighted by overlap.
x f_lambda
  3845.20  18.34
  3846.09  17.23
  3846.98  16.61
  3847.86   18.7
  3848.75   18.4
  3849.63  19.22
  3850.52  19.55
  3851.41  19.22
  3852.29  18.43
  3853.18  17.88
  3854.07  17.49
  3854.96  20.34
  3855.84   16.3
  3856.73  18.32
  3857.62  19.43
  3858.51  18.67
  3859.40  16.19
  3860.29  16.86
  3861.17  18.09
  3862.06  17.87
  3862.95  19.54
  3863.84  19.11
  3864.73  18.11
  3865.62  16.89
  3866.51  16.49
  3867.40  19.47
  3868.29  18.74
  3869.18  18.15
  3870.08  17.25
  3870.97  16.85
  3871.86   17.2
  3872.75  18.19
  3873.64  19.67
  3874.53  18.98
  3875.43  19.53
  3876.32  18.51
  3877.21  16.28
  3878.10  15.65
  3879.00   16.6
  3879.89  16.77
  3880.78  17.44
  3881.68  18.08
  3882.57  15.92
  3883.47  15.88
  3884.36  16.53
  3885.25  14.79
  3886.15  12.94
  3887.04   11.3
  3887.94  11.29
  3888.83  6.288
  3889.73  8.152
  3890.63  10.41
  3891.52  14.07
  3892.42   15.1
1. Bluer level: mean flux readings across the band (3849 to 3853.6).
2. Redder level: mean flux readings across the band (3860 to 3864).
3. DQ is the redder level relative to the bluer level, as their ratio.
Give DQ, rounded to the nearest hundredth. 0.97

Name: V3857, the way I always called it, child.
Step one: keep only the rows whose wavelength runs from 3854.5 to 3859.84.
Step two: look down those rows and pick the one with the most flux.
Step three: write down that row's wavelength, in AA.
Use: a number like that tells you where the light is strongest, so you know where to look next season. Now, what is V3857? 3854.96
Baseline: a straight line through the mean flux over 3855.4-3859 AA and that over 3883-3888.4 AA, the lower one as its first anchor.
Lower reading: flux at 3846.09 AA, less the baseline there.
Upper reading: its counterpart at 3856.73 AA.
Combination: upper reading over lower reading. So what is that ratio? 0.0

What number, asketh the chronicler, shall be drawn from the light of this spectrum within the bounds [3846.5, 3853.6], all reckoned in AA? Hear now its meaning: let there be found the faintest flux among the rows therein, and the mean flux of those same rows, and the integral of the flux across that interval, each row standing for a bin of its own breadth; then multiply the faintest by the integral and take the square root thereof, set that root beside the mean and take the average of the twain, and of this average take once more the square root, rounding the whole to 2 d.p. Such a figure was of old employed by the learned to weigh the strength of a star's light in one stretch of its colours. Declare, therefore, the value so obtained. 5.71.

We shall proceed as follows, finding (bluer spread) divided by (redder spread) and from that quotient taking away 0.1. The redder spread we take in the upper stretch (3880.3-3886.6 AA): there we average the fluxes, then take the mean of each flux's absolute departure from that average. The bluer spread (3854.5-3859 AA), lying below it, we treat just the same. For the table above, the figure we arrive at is 0.76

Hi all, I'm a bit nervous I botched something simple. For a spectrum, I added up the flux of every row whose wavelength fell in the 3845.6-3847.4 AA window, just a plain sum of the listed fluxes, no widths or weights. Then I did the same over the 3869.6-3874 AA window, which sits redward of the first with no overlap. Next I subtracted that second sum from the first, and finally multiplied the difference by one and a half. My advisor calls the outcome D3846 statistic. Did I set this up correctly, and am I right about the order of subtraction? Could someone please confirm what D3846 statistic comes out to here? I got -83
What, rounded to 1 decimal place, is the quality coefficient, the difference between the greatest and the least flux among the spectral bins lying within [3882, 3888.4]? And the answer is 5.2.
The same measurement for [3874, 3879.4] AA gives 3.9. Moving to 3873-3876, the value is 0.7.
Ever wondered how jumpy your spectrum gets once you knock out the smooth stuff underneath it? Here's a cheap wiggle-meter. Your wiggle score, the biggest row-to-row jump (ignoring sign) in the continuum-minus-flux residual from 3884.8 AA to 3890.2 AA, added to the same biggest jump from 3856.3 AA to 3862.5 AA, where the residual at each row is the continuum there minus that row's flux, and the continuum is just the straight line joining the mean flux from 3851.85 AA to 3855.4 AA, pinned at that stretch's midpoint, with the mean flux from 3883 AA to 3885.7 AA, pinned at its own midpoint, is 7.3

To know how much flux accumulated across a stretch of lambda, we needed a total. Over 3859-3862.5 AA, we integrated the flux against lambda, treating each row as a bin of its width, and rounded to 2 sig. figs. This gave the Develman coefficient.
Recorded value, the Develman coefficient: 61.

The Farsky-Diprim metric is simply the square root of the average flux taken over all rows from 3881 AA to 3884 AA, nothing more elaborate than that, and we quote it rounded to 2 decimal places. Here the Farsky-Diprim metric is 4.08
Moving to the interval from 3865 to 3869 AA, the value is 4.23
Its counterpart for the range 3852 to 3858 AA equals 4.28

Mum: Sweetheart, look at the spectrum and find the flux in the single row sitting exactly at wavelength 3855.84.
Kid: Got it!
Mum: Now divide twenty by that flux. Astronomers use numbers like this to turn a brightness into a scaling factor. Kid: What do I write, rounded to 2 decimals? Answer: 1.23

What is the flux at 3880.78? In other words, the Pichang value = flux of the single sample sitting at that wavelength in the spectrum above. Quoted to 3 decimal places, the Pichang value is 17.440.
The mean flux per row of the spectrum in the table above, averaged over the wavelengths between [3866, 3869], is 18.2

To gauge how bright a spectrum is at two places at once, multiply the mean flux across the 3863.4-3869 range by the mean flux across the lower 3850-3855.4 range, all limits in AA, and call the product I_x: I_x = 341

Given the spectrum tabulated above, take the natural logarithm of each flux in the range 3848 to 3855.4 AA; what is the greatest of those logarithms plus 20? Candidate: 23.0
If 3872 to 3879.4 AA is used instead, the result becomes 23.0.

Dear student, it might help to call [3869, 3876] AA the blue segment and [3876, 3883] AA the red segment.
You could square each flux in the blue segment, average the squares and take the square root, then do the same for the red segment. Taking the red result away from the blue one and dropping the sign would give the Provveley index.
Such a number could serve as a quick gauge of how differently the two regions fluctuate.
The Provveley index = 1.3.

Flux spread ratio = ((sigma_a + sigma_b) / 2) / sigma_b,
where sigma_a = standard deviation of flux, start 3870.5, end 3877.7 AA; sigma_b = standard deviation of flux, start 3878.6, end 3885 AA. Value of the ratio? 1.30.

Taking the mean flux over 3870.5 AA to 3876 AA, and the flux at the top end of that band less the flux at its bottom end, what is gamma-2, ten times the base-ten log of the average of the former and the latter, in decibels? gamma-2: 10.2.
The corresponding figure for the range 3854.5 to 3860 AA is 8.5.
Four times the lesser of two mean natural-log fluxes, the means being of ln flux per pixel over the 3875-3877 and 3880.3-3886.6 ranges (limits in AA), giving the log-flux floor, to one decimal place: 11.1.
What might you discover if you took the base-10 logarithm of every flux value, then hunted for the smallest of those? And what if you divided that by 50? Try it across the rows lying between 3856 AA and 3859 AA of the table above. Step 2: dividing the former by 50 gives 0.0253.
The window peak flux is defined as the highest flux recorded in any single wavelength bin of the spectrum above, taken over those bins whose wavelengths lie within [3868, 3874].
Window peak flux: 19.67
